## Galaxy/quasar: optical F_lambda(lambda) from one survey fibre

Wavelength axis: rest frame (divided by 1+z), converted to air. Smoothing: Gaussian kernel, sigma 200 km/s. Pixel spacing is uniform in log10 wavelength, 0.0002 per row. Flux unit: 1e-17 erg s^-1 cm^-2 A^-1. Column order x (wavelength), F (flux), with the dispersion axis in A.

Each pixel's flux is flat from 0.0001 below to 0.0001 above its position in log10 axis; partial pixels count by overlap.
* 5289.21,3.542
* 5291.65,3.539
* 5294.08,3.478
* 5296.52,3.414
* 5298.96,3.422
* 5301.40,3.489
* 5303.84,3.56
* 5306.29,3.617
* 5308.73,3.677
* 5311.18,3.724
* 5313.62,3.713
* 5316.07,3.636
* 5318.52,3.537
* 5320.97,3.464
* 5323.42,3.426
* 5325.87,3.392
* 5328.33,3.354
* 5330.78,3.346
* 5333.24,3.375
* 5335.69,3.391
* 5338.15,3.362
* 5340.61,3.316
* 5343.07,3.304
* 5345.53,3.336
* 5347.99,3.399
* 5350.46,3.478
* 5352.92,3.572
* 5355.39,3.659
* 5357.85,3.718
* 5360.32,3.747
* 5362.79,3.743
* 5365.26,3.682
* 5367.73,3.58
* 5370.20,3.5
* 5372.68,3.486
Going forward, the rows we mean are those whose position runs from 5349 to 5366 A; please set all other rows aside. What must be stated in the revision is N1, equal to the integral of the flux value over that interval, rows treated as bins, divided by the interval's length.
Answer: 3.65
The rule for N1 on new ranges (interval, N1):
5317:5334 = 3.42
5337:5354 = 3.39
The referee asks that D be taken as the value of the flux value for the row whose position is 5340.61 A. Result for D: 3.316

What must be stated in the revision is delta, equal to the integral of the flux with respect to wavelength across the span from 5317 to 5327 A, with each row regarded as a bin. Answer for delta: 34.6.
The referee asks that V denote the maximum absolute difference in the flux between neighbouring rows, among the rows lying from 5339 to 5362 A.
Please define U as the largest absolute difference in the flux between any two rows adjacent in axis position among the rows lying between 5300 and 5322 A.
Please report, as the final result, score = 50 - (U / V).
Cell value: 48.9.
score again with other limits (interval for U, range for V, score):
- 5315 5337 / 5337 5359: 48.9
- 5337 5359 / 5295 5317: 48.8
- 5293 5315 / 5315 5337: 49.3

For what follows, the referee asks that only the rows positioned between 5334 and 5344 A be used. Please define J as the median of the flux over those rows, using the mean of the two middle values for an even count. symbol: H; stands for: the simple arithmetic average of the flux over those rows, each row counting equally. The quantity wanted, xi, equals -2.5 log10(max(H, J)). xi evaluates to -1.31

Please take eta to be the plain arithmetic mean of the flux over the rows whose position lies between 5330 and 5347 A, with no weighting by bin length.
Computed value 3.35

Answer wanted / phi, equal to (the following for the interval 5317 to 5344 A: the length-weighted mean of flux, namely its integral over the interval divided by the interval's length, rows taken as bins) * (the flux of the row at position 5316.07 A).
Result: 12.3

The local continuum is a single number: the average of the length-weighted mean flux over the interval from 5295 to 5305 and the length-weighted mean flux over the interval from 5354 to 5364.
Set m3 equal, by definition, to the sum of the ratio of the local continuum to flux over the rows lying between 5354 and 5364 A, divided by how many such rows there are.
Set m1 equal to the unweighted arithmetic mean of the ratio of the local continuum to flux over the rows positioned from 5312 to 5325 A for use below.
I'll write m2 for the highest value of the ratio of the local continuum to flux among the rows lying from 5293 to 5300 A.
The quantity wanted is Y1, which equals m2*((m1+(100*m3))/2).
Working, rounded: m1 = 1.01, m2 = 1.05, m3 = 0.97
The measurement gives 51.4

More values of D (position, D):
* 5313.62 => 3.713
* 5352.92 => 3.572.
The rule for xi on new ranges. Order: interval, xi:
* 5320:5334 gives -1.33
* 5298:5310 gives -1.38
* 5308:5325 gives -1.40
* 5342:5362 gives -1.37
